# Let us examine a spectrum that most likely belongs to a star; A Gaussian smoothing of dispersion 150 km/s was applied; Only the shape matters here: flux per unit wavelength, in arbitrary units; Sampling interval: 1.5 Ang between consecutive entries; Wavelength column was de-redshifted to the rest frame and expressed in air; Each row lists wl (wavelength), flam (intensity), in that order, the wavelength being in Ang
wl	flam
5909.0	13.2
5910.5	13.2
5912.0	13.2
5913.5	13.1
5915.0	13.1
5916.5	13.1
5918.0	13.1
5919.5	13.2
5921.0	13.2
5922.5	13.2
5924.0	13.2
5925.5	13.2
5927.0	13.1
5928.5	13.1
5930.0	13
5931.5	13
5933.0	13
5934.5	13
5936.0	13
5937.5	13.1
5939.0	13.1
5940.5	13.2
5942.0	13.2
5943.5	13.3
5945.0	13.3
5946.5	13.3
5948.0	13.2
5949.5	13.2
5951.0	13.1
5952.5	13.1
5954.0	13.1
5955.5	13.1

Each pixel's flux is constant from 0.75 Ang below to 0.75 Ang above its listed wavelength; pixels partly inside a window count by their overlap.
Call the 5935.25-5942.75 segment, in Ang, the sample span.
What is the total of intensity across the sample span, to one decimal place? 65.6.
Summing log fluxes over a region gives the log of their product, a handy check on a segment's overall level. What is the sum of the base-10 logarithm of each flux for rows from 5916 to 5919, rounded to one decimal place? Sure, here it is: 2.2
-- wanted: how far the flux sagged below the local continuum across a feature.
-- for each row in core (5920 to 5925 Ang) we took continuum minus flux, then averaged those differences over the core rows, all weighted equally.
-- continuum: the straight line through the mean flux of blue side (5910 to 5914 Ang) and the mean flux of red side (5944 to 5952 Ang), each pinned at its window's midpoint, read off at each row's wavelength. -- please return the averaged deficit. -0.02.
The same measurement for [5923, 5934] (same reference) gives 0.11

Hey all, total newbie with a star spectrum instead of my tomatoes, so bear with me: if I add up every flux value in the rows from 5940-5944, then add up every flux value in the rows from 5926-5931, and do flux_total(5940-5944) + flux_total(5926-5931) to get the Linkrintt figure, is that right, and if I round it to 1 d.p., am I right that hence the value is 78.9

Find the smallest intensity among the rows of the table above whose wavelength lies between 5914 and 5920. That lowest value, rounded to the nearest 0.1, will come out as 13.1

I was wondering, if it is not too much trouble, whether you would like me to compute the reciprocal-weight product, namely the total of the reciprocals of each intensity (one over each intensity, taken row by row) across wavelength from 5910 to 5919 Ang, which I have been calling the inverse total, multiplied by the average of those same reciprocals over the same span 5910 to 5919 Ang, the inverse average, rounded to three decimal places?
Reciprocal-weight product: 0.035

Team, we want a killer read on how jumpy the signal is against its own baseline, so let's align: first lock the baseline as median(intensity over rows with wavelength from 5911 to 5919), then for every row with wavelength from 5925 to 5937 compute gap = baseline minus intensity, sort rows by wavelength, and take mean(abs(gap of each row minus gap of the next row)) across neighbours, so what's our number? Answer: 0.029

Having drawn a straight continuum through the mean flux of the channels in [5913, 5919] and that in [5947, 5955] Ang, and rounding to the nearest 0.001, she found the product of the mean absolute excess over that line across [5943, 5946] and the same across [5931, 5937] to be 0.020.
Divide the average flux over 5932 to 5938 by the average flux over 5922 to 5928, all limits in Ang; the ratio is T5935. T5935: 0.99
